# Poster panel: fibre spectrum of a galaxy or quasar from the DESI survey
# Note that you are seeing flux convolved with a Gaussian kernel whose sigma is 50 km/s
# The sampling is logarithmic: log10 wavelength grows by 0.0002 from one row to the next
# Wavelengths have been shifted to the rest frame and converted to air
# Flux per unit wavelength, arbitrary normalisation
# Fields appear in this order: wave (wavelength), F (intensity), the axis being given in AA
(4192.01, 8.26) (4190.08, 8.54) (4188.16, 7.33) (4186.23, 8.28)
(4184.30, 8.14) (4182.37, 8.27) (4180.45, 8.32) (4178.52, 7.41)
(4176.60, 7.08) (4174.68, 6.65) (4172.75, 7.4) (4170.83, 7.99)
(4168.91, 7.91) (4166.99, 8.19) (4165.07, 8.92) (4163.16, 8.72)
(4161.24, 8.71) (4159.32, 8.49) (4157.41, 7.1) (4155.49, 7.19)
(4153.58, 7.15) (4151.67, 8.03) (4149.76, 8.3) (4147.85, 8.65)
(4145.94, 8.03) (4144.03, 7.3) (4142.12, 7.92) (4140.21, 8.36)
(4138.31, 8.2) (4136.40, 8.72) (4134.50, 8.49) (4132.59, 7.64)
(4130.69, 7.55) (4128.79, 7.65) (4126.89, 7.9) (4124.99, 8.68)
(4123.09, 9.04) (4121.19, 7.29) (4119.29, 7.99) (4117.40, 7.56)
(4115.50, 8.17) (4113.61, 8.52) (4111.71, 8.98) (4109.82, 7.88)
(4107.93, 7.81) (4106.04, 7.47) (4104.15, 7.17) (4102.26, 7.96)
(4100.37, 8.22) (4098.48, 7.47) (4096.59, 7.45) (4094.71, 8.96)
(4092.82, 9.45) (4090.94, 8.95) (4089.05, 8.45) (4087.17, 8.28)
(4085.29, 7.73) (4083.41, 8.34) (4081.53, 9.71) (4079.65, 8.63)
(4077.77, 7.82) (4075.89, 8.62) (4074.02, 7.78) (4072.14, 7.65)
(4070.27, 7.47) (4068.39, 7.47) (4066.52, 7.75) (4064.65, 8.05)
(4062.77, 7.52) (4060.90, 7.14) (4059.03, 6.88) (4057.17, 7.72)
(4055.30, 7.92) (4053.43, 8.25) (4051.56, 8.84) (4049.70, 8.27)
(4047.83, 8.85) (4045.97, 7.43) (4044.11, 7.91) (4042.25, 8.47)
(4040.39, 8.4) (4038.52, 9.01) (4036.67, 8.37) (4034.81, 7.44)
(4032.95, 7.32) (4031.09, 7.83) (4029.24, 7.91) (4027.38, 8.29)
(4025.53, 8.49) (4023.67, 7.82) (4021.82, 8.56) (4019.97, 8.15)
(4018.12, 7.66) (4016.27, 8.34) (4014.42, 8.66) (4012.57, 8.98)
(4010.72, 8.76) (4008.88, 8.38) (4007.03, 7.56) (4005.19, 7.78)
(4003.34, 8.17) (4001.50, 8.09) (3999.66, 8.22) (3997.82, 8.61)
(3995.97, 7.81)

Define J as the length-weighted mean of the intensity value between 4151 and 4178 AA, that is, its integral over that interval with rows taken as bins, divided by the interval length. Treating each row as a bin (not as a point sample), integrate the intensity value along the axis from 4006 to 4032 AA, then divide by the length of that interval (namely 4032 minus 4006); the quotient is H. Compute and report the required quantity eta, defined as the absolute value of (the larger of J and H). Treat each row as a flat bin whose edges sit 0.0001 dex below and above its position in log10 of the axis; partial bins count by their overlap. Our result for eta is 8.24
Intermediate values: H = 8.24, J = 7.8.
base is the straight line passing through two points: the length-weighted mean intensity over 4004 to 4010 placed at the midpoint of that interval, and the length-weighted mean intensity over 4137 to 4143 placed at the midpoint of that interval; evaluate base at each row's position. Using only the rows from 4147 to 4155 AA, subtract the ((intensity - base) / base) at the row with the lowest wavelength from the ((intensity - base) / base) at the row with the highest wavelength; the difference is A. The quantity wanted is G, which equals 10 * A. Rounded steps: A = -0.18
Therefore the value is -1.8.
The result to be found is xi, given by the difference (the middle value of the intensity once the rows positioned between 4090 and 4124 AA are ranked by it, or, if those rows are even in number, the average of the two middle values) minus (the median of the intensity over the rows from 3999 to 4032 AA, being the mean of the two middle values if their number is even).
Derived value -0.22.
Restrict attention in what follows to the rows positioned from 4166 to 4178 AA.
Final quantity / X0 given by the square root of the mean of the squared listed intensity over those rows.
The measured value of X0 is 7.6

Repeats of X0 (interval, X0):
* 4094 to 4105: 7.9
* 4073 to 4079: 8.1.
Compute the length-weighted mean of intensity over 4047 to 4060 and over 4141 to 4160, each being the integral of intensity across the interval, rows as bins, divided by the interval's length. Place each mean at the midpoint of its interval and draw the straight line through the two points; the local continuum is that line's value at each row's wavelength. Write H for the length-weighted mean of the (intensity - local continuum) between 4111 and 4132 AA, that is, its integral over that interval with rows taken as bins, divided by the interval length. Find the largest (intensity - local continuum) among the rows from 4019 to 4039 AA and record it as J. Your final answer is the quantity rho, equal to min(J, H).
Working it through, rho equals 0.21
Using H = 0.21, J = 0.87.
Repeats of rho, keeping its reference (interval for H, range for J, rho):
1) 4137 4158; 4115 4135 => 0.05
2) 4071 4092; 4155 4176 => 0.34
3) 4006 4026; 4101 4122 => 0.09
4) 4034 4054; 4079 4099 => 0.18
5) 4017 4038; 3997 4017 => -0.16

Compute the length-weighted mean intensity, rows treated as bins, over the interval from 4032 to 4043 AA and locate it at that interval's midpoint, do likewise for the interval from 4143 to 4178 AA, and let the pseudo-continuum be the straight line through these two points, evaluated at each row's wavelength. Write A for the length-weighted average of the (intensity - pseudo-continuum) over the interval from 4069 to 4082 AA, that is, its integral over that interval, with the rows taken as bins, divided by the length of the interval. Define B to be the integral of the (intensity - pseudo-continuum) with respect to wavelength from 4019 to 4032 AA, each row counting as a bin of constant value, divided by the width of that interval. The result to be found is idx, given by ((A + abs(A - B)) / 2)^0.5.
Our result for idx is 0.34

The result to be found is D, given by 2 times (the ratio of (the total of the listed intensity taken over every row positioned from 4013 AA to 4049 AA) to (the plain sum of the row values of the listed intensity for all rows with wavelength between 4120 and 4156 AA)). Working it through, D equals 2.04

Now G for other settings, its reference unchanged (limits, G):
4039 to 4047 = -1.2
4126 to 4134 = -0.3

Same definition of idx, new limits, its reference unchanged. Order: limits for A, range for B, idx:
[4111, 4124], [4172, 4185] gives 0.59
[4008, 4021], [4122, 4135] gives 0.35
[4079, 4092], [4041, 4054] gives 0.68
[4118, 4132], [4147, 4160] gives 0.27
